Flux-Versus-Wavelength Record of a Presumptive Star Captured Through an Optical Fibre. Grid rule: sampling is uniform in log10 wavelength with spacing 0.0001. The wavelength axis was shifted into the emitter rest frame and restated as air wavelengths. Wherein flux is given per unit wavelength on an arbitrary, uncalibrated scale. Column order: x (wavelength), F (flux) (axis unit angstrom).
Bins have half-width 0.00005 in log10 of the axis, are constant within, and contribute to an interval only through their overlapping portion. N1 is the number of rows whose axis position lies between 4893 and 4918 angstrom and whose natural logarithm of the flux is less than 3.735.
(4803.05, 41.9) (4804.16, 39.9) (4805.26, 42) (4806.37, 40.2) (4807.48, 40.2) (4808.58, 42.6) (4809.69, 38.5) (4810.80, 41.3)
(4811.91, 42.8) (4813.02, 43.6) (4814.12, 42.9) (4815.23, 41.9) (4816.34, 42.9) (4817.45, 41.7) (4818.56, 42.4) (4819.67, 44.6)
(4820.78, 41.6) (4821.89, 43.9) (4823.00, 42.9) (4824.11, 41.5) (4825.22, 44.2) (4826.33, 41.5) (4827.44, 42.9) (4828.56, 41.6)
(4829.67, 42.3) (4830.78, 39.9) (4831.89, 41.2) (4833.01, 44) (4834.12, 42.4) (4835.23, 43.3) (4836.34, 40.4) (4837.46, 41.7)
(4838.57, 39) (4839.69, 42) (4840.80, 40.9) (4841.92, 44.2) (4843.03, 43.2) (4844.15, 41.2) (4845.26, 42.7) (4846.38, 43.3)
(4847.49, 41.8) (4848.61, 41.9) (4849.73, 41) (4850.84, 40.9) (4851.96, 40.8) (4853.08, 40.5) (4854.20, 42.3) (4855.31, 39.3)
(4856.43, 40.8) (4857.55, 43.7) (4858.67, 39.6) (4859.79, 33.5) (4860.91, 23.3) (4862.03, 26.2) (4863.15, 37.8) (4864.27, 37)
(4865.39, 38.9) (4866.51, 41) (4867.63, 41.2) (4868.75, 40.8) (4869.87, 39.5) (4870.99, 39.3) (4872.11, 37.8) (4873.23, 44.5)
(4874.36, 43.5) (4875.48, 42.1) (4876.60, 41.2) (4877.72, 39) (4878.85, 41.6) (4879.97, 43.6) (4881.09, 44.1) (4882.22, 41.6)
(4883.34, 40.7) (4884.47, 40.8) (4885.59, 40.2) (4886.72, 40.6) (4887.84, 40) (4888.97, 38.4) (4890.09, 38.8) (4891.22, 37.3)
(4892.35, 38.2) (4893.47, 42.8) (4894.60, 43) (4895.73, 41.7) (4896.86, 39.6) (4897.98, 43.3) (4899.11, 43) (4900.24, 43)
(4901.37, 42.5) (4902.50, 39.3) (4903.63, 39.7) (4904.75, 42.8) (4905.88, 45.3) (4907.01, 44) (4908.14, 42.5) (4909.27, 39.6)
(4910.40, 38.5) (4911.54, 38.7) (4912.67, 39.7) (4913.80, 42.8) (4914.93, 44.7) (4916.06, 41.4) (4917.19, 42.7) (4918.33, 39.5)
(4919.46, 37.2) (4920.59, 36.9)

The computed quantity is 9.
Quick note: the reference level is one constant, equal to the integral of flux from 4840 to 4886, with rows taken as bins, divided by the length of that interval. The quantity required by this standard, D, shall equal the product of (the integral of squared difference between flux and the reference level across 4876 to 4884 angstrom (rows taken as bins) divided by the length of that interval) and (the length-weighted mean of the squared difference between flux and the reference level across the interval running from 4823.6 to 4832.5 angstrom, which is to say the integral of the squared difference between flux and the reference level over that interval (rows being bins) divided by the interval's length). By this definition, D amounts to 21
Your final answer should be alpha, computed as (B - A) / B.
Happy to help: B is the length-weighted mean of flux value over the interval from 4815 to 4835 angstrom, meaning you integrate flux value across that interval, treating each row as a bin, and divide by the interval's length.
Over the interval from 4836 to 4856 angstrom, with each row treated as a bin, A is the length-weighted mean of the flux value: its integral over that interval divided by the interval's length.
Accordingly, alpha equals 0.022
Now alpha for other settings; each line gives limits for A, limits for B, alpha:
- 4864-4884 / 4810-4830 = 0.035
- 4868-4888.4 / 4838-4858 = 0.011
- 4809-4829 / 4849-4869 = -0.108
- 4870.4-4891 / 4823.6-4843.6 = 0.026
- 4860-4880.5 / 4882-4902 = 0.052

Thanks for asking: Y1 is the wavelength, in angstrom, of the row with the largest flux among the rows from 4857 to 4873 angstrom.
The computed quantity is 4857.55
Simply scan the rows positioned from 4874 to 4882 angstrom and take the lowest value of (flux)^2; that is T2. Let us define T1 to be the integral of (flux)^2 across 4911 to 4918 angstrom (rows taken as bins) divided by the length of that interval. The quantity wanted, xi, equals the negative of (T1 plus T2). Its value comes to -3256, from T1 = 1735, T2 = 1521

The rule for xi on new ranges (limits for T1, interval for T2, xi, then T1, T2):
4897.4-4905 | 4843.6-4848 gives -3458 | 1760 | 1697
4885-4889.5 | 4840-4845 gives -3259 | 1586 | 1673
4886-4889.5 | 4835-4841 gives -3096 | 1575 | 1521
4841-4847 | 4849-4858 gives -3377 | 1833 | 1544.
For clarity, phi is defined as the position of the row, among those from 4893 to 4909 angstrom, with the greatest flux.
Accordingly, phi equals 4905.88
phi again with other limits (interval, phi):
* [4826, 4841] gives 4833.01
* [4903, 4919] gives 4905.88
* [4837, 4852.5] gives 4841.92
